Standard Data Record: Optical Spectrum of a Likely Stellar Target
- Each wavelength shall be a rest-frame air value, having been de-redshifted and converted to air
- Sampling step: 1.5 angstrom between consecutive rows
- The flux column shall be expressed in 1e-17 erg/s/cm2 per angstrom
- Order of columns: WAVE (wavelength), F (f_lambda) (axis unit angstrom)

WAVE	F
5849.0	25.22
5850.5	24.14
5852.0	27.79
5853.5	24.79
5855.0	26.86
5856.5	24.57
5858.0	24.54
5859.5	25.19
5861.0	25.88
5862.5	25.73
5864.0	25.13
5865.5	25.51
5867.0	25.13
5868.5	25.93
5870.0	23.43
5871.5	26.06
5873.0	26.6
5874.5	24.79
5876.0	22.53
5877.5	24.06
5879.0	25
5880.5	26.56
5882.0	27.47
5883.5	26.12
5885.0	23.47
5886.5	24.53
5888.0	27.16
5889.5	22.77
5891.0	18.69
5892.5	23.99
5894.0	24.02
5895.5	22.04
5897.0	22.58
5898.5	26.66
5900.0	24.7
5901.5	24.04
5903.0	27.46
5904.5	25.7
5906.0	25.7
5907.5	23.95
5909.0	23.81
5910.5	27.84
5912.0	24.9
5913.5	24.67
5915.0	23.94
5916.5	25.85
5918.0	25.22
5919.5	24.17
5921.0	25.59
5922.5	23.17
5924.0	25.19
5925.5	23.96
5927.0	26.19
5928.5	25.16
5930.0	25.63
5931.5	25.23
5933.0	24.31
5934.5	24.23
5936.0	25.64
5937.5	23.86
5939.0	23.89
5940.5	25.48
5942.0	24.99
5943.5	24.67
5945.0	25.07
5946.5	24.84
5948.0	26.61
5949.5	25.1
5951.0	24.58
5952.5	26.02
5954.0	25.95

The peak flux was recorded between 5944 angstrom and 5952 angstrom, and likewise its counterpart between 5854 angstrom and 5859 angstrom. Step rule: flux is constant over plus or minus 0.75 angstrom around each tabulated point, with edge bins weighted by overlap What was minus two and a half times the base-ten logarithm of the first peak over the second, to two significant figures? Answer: 0.010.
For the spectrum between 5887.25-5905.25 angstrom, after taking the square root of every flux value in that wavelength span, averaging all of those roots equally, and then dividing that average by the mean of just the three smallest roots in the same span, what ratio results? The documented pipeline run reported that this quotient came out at 1.07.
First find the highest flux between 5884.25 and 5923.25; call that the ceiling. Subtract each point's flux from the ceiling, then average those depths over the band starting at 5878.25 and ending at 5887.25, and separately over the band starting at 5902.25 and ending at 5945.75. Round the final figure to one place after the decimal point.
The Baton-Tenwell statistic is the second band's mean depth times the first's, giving 6.5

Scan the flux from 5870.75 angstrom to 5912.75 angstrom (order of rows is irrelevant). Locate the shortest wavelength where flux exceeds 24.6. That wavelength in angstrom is 5871.5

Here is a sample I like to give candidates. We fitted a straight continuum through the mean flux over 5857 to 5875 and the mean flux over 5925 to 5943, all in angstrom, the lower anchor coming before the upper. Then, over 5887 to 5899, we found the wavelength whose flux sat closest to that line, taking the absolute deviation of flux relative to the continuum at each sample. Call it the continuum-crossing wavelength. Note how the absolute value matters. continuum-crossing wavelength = 5894.0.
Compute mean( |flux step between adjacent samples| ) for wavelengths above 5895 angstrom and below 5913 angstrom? 1.9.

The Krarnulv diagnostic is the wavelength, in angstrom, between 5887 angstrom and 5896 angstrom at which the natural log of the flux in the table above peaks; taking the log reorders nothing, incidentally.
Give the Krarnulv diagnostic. 5888.0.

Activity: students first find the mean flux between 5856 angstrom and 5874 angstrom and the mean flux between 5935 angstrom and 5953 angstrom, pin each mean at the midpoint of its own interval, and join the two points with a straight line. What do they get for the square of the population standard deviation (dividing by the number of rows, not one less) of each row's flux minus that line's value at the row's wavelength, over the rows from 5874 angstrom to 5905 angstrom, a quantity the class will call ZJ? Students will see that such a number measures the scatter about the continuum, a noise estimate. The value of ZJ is 4.3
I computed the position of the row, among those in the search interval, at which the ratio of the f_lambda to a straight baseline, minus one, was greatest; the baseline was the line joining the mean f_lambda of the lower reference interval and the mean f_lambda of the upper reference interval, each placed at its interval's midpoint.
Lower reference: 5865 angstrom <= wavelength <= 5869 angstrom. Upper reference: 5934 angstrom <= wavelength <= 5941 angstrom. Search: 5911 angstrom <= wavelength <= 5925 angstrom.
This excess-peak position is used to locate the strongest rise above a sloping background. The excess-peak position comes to 5916.5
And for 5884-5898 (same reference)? 5888.0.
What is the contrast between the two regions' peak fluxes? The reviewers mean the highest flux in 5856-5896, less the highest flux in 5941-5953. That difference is 0.86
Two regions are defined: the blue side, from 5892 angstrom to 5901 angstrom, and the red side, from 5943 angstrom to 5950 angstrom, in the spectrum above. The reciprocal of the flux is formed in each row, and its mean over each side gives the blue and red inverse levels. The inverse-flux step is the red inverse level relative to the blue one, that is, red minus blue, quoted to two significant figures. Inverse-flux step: -0.0022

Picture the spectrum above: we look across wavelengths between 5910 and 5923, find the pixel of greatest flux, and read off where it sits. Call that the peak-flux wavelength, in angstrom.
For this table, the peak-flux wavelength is 5910.5 angstrom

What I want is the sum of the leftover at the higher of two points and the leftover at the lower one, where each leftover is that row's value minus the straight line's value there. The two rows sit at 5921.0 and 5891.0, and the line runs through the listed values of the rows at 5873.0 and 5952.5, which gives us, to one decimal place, -8.4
